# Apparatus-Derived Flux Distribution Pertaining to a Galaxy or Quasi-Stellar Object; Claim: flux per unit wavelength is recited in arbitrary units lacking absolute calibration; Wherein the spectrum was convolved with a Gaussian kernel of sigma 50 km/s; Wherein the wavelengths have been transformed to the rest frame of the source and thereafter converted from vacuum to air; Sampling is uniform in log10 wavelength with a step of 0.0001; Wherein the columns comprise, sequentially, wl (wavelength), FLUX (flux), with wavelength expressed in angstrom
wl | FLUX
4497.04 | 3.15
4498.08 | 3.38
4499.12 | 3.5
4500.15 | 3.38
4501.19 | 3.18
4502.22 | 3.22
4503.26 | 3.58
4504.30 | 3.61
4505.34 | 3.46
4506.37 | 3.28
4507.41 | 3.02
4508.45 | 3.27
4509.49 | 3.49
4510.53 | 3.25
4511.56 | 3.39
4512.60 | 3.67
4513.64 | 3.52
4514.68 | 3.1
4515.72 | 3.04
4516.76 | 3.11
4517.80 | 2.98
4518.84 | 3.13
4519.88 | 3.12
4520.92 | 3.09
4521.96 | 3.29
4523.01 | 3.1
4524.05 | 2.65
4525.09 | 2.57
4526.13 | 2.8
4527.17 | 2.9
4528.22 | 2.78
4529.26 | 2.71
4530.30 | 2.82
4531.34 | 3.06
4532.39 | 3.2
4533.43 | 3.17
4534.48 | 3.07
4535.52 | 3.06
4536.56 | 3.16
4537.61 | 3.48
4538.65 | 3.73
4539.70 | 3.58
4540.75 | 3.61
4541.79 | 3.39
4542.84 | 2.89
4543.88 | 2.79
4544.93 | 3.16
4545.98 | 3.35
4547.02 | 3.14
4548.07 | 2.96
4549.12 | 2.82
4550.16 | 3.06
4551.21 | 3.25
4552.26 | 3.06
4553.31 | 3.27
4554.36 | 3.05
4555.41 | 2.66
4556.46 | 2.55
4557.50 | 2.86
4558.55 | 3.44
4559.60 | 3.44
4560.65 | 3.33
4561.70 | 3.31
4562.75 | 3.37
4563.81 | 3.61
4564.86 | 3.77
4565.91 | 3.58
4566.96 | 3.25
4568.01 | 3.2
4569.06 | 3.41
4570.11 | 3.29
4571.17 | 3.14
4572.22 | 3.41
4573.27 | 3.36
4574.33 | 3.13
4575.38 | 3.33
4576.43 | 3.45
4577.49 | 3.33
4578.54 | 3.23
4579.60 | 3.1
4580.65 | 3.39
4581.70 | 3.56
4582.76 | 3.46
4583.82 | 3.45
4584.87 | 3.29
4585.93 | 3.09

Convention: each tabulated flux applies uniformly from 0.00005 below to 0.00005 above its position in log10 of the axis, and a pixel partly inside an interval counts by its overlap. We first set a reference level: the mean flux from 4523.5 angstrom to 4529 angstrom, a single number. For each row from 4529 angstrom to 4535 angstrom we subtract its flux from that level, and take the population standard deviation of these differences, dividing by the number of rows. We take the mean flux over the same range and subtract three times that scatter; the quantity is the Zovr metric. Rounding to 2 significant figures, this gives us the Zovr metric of 2.5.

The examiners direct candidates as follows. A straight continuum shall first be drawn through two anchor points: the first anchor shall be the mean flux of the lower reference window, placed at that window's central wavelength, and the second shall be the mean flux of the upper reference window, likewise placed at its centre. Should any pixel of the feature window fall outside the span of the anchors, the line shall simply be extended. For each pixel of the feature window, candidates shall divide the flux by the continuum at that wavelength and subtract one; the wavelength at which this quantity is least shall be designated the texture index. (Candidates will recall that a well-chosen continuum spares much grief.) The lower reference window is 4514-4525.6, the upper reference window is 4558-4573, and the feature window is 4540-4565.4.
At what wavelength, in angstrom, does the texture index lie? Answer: 4556.46 angstrom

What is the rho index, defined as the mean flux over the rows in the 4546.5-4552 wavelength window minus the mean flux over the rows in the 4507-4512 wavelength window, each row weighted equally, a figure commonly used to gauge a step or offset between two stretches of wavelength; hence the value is -0.24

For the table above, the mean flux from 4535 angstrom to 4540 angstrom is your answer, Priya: 3.40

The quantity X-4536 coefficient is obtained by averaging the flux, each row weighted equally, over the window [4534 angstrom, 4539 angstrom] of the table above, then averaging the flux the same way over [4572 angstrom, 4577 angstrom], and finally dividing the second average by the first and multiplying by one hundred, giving 101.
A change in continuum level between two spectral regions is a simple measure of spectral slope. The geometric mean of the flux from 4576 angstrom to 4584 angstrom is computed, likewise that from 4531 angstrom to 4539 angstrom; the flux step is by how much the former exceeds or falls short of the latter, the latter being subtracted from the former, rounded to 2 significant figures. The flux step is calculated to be 0.13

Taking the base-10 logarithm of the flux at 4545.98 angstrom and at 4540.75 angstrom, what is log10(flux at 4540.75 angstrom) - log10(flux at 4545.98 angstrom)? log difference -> 0.032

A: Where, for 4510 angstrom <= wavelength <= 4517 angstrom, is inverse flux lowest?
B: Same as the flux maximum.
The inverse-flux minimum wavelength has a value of 4512.60 angstrom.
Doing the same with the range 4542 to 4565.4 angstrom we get 4564.86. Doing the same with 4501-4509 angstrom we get 4504.30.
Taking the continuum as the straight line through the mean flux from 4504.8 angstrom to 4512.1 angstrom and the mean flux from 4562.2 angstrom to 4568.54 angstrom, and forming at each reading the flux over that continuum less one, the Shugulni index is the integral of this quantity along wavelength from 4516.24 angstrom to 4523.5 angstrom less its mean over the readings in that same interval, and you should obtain -0.42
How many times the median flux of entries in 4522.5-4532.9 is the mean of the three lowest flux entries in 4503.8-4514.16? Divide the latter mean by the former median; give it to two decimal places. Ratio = 1.13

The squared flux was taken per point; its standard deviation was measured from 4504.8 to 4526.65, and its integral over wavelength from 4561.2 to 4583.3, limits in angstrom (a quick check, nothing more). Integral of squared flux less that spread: 249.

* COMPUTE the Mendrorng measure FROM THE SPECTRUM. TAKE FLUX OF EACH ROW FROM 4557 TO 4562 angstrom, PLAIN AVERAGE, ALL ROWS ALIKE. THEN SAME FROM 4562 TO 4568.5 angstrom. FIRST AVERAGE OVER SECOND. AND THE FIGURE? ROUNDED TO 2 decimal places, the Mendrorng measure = 0.95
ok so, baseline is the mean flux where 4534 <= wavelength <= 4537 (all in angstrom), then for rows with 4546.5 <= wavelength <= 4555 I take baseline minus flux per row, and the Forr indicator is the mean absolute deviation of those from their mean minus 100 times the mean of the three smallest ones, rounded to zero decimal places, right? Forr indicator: 12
